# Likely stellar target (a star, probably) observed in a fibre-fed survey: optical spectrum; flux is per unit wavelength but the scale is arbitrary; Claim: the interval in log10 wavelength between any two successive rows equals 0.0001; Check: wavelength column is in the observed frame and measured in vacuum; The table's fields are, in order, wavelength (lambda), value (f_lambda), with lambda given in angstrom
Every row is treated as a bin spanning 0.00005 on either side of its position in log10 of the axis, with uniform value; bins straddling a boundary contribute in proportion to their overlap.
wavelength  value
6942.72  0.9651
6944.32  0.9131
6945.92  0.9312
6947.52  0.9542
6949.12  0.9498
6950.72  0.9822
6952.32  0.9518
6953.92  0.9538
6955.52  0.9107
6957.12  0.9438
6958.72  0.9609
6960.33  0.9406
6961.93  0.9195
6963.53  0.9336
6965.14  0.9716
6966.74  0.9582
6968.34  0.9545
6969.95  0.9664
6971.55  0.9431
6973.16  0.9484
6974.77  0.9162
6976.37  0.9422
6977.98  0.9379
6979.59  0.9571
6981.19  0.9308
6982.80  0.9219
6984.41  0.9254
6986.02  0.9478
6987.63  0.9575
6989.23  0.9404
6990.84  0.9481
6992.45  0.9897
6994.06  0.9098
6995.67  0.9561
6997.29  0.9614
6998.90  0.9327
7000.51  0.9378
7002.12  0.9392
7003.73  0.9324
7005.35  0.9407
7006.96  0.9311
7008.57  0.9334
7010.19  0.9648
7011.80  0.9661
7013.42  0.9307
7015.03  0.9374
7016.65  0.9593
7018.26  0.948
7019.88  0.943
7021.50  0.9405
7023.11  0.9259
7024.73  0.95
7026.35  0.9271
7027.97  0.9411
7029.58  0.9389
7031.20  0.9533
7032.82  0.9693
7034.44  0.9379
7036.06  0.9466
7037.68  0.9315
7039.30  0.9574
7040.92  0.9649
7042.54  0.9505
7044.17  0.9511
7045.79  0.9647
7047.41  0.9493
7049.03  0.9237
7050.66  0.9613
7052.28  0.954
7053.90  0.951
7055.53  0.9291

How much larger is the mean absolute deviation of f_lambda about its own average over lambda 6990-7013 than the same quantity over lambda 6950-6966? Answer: -0.0014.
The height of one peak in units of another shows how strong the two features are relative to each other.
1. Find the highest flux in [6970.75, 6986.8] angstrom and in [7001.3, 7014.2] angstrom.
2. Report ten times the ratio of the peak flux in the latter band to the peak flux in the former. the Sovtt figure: 10.1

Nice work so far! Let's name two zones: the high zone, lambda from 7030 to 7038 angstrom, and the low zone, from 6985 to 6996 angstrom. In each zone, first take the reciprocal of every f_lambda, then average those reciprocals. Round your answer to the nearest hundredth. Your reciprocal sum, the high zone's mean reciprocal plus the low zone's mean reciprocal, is 2.11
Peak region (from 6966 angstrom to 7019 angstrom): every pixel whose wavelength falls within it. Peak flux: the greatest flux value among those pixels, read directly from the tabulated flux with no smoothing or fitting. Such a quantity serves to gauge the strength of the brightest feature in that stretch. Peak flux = 0.9897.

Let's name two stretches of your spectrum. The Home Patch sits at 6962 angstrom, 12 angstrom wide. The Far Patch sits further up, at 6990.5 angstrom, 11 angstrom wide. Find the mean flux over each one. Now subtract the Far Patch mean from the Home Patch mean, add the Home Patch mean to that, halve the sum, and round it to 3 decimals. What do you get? 0.472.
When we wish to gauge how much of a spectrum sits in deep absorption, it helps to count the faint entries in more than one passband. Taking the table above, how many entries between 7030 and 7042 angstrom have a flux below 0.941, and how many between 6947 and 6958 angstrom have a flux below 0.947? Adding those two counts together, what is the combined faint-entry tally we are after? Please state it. 4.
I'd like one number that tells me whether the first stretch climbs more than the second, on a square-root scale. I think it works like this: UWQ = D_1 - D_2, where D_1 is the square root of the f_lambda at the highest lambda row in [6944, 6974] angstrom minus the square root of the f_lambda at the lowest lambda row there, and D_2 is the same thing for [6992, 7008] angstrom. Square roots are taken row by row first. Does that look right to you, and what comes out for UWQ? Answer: 0.048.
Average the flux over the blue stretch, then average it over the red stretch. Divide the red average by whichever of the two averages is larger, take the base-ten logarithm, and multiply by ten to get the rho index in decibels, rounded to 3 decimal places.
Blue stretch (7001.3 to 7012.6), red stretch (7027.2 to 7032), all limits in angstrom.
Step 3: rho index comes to 0.000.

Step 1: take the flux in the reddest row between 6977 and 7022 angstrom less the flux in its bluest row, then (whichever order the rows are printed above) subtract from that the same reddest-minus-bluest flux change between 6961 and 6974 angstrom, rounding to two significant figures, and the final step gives -0.026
